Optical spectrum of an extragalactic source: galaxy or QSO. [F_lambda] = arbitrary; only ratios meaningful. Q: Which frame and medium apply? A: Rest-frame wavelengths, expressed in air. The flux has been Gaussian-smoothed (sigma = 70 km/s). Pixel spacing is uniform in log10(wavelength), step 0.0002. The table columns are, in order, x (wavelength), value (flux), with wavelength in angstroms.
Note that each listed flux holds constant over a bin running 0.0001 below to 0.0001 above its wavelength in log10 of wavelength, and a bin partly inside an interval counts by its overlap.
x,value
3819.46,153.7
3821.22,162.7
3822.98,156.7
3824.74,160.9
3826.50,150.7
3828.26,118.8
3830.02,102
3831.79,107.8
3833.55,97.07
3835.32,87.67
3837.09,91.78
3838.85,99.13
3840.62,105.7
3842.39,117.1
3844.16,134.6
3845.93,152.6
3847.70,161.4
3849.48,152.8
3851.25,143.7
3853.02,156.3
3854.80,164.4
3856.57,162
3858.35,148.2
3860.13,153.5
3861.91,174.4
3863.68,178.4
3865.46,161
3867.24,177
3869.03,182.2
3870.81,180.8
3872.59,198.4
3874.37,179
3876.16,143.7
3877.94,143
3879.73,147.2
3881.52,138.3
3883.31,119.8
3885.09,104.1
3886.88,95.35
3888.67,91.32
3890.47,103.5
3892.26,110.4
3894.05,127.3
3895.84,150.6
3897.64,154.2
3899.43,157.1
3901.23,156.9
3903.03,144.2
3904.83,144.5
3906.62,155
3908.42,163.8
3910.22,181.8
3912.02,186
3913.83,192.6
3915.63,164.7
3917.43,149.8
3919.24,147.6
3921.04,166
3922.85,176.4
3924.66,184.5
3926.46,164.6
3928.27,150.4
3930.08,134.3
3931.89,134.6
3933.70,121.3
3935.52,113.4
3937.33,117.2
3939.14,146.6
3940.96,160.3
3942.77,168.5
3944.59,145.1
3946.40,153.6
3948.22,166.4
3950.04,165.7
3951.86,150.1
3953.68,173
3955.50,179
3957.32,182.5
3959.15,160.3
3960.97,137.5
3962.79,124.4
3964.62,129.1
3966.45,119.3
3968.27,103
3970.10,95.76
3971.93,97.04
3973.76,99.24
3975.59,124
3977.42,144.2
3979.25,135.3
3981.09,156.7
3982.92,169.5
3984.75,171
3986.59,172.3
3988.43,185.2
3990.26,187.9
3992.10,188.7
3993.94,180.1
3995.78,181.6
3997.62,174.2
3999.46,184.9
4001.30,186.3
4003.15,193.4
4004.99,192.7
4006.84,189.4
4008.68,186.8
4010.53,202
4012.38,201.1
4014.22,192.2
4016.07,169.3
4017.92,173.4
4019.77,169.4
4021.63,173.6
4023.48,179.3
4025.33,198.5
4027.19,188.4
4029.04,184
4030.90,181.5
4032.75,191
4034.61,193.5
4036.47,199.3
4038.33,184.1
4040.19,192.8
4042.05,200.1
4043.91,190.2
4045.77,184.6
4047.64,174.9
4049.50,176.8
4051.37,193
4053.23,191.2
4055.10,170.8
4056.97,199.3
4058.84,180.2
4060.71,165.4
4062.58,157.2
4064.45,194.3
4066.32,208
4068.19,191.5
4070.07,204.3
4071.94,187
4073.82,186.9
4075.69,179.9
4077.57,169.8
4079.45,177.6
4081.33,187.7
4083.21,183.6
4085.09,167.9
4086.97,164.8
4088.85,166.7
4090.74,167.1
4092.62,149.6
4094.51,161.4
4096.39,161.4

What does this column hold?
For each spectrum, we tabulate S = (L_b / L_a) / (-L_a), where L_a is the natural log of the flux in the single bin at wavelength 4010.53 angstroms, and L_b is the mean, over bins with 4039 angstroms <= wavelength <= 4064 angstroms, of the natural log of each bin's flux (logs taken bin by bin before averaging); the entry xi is -0.185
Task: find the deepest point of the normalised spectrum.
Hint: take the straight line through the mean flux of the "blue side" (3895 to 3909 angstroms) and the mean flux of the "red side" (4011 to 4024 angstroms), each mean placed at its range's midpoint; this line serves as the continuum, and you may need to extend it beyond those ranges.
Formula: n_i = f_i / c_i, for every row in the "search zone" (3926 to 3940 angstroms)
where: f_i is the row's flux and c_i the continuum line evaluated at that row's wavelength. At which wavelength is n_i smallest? 3935.52 angstroms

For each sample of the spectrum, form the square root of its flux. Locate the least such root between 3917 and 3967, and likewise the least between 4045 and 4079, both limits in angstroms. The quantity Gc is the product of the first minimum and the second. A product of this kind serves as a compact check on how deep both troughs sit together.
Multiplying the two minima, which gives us 134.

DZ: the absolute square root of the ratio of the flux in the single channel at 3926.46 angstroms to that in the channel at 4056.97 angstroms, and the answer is 0.91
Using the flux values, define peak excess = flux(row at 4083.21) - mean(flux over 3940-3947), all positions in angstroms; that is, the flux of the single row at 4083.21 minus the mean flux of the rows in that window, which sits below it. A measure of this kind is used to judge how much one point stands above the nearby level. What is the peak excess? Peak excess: 27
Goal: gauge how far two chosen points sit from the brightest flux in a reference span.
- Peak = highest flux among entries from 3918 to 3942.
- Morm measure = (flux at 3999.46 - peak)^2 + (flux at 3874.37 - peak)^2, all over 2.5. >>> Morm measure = 12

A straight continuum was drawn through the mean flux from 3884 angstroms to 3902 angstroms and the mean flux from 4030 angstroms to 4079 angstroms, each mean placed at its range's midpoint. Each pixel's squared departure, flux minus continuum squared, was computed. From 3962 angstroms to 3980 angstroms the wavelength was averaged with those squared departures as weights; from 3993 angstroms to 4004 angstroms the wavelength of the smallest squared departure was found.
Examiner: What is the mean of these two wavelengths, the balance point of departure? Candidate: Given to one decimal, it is 3984.2 angstroms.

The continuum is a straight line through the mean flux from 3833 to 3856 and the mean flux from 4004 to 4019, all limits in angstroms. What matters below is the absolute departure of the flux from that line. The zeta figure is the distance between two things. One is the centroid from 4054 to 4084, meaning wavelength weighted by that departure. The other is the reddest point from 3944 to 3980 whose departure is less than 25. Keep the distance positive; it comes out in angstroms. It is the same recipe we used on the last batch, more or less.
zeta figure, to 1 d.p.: 110.8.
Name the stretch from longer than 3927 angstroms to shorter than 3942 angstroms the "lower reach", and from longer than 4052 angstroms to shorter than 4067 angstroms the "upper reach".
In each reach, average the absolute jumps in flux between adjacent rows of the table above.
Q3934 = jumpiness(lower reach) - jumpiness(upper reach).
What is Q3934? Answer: -8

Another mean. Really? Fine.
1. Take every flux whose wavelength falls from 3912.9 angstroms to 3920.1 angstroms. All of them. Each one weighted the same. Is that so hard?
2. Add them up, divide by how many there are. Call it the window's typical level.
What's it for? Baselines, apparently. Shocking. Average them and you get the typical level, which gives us 164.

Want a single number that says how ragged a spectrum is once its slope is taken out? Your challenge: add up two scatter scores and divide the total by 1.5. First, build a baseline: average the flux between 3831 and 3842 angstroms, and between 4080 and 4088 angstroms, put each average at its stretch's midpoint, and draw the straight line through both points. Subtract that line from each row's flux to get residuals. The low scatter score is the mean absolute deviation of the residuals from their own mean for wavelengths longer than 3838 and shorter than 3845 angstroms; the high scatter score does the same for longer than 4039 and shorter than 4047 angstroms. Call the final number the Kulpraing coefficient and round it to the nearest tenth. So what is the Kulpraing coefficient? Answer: 10.8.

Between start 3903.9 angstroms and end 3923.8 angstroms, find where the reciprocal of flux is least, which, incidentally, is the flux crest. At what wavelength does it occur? 3913.83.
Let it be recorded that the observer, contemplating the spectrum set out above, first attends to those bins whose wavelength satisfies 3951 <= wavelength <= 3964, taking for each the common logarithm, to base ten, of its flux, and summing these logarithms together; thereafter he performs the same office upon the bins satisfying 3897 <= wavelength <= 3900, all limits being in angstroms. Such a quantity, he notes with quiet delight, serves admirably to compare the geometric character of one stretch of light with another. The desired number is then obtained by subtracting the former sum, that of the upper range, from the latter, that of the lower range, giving -11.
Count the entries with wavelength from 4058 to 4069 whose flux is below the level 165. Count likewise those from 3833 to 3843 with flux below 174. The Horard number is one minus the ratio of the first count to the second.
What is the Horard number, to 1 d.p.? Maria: 0.8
